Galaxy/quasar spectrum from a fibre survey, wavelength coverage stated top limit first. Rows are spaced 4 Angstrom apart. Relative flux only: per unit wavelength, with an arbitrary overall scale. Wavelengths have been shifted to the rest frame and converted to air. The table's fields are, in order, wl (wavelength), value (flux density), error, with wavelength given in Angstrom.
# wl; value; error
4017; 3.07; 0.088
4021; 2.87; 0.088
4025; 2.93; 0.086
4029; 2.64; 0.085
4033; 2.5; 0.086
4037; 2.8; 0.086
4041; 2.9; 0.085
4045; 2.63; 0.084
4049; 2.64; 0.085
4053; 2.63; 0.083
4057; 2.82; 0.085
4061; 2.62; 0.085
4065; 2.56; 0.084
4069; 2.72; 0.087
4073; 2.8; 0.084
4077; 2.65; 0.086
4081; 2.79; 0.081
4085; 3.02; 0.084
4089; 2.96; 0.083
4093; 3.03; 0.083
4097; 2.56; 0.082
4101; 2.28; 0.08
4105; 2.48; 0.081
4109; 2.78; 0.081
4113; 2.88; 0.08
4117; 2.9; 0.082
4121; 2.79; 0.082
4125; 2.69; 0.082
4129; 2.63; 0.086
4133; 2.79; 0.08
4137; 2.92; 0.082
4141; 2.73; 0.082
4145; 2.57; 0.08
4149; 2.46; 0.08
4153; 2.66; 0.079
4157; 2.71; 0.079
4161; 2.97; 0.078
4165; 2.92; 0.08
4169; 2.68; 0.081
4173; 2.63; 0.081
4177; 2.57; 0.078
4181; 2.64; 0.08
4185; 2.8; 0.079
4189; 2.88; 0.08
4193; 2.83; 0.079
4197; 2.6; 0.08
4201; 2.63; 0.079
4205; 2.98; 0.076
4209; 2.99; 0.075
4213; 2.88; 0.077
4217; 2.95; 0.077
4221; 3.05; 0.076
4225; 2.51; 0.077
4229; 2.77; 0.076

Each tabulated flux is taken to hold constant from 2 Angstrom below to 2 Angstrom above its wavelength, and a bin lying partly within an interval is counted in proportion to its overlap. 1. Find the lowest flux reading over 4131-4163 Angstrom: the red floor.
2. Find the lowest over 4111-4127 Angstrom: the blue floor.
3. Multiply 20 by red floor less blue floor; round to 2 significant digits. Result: -4.6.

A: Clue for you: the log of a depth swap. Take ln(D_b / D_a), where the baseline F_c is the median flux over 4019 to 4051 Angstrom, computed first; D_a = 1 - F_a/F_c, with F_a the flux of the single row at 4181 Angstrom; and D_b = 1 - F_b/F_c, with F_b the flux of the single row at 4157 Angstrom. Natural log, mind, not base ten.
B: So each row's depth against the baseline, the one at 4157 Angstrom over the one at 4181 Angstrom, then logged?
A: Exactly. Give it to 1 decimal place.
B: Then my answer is -2.1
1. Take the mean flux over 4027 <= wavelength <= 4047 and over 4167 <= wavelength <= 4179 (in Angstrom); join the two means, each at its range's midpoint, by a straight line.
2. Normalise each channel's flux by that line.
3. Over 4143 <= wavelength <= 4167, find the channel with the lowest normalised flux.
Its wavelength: 4149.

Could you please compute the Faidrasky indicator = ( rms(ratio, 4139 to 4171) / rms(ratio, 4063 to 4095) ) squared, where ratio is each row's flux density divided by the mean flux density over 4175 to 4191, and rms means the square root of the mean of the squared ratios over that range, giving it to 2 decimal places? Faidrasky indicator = 0.93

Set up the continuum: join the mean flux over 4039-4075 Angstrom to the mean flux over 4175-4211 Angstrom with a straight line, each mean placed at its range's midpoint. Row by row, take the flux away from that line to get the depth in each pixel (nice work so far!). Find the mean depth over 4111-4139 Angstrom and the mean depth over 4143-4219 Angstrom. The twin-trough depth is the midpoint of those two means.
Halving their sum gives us -0.028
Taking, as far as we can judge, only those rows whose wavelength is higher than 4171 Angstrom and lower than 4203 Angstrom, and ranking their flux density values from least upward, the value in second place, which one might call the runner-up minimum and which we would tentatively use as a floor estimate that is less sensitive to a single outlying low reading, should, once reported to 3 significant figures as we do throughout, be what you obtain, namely 2.60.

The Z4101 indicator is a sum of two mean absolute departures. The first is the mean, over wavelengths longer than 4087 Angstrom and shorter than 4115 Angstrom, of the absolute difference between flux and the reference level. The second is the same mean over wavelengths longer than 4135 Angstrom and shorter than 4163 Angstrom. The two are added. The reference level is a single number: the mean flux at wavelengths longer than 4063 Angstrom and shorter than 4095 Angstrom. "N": 0.40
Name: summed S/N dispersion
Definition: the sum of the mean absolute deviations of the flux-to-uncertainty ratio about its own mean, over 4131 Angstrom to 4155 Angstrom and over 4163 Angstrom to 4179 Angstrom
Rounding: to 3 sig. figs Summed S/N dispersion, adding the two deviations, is 2.71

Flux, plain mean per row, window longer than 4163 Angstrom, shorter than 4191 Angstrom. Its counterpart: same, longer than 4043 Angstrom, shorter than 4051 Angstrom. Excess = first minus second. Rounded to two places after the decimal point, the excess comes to 0.10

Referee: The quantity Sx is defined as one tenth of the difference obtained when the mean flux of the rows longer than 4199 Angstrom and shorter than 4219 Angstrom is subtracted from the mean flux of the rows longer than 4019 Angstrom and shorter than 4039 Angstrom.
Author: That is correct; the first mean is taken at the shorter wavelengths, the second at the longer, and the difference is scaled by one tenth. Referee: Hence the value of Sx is -0.014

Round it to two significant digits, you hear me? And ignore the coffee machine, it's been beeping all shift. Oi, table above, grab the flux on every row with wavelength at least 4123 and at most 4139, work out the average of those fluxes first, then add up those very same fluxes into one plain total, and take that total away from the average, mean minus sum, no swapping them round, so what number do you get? -8.3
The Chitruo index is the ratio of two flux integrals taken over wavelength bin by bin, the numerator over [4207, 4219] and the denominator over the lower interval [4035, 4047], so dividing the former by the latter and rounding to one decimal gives 1.1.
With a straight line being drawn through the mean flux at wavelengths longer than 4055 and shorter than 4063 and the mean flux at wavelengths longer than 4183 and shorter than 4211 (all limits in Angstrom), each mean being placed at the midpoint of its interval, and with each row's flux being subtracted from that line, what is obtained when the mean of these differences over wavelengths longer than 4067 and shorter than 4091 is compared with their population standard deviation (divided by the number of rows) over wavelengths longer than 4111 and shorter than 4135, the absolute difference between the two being 0.19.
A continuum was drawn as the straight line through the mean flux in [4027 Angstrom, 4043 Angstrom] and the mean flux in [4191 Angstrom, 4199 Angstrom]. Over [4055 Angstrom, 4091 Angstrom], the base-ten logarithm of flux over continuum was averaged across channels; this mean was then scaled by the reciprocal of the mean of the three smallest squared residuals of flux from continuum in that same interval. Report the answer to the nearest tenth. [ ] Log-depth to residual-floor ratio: 2.7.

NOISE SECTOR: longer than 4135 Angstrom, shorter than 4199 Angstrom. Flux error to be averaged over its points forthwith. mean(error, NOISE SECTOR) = 0.0799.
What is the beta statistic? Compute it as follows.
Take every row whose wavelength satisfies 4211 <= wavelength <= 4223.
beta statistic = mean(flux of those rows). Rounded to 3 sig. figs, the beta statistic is 2.96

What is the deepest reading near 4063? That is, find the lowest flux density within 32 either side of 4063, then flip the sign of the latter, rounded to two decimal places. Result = -2.50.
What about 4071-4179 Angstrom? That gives -2.28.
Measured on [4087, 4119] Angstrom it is -2.28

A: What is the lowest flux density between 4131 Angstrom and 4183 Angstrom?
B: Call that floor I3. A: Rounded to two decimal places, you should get 2.46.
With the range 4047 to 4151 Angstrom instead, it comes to 2.28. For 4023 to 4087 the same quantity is 2.50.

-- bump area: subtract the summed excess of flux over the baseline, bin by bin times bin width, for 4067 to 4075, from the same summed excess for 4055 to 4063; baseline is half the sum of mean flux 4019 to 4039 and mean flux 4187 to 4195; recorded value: -0.32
